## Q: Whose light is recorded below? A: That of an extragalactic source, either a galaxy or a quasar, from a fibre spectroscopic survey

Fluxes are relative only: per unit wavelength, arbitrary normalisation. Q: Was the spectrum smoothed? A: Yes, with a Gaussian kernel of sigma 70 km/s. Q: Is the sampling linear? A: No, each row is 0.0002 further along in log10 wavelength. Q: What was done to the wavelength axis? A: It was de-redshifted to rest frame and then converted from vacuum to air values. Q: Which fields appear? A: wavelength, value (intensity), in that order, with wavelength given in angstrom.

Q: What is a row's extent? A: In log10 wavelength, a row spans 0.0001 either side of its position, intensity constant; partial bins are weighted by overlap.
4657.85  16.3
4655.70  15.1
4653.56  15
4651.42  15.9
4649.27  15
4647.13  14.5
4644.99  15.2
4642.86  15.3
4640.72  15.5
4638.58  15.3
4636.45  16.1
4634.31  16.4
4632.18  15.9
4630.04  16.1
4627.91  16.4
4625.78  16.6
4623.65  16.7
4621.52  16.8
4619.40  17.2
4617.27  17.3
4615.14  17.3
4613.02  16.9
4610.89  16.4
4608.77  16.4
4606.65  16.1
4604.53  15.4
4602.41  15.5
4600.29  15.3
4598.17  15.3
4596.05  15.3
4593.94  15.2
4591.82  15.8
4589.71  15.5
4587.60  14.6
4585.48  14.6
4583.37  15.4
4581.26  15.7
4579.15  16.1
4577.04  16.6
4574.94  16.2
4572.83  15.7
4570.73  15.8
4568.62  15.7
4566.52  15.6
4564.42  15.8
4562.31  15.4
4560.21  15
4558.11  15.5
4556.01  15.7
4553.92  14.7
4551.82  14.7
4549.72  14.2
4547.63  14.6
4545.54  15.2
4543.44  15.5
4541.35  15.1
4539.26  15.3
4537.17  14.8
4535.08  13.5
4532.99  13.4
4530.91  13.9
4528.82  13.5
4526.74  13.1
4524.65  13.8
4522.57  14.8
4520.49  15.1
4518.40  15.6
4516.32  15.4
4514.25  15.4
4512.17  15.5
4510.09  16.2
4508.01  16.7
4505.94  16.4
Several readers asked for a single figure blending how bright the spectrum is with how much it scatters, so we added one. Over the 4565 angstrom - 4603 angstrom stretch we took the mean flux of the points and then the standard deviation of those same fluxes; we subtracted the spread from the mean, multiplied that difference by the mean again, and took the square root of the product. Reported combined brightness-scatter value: 15.3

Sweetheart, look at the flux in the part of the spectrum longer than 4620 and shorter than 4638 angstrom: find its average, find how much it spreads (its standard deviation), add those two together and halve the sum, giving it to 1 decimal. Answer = 8.3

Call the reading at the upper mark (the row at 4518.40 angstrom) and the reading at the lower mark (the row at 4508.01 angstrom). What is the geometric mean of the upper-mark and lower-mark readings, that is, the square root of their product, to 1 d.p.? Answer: 16.1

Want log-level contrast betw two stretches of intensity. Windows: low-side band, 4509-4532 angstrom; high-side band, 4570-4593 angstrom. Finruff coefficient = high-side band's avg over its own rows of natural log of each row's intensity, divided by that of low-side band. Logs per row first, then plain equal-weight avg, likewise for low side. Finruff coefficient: 1.022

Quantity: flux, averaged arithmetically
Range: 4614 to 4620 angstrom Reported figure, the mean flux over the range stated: 17.3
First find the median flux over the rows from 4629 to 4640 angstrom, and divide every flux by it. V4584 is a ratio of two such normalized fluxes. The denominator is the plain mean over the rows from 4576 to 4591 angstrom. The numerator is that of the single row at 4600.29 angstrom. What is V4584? 0.99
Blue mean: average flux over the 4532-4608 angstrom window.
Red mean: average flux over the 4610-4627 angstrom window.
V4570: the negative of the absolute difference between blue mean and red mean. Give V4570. -1.6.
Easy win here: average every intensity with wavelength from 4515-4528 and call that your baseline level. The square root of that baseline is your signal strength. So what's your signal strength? 3.83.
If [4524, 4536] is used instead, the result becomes 3.68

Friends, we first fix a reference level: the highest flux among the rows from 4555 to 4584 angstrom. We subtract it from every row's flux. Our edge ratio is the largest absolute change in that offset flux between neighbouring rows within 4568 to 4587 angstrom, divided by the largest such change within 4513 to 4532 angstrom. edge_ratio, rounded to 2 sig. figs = 0.80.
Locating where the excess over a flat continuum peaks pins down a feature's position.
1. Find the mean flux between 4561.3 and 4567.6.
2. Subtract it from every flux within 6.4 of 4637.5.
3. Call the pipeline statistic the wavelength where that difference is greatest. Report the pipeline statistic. 4634.31 angstrom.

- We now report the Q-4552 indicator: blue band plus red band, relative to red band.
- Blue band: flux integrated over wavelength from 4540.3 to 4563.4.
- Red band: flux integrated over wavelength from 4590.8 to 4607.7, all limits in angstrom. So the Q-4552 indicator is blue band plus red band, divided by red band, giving 2.3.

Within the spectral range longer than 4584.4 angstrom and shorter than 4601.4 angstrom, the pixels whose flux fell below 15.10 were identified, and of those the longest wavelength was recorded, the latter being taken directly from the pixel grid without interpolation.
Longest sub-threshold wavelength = 4587.60 angstrom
